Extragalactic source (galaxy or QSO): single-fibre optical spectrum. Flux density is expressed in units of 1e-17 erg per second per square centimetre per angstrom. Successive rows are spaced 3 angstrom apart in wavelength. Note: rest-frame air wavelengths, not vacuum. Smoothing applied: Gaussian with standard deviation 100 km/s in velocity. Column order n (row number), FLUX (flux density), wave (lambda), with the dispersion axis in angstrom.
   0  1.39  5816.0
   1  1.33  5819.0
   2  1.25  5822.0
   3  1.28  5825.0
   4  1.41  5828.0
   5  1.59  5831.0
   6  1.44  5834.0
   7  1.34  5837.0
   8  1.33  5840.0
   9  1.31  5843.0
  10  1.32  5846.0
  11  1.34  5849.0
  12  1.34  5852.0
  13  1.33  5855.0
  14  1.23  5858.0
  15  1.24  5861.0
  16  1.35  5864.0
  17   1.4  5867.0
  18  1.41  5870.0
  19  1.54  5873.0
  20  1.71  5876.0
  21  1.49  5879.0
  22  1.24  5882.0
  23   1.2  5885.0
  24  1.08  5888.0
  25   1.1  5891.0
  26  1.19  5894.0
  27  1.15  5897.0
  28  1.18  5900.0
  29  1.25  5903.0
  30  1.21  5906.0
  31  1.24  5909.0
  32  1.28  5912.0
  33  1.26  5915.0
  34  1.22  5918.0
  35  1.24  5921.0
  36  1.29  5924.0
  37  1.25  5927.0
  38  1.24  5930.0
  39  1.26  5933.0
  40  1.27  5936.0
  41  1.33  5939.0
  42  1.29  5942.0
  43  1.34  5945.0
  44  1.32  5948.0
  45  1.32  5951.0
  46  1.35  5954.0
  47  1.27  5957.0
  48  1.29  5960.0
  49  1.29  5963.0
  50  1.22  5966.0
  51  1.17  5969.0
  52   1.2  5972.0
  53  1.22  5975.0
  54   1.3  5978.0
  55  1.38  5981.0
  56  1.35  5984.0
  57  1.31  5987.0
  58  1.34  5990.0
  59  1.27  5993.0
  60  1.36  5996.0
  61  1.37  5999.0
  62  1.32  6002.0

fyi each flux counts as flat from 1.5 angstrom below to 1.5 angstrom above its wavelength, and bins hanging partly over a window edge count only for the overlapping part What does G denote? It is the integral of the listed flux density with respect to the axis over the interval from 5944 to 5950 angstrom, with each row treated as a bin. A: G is 7.97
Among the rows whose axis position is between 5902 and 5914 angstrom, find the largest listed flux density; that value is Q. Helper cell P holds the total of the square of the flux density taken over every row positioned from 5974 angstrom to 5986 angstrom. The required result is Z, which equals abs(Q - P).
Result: 5.63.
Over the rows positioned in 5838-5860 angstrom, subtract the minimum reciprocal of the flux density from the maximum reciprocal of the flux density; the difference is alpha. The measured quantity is 0.067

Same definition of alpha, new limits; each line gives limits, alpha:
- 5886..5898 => 0.086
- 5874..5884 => 0.222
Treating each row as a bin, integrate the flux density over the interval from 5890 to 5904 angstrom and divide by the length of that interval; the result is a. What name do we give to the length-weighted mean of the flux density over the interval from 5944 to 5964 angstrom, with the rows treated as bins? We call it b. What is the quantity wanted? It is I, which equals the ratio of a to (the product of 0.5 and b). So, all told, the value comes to 1.79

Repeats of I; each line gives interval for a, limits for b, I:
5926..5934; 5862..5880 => 1.69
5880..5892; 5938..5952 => 1.78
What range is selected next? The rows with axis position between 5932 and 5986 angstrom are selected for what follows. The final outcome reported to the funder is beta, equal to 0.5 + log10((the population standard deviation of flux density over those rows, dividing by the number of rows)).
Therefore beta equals -0.76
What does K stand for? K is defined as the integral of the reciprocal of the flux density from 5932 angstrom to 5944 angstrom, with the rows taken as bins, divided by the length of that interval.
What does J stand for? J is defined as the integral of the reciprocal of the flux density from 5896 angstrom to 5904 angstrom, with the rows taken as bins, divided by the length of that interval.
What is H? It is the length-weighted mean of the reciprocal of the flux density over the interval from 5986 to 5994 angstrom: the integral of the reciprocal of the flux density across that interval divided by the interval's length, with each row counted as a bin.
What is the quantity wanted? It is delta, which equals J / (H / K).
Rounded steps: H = 0.764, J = 0.840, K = 0.775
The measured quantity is 0.85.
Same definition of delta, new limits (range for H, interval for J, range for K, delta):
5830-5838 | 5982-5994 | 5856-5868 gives 0.84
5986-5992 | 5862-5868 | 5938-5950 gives 0.74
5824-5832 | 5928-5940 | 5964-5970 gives 0.92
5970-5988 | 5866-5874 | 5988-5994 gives 0.68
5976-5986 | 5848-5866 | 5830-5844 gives 0.73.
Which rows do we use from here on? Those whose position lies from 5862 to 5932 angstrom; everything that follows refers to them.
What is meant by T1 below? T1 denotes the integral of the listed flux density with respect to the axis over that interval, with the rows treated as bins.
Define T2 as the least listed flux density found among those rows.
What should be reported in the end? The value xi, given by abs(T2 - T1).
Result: 89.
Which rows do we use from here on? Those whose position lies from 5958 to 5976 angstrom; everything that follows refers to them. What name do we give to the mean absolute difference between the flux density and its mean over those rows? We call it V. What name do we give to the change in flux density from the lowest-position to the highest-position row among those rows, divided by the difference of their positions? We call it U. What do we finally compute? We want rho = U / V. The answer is -0.12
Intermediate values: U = -0.005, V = 0.039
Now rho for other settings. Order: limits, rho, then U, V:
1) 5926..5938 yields 0.22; 0.002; 0.010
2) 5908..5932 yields 0.00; 0.000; 0.018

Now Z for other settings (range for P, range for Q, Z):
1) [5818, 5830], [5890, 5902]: 5.77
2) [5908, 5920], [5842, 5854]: 4.91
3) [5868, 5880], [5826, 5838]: 7.91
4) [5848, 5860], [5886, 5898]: 5.68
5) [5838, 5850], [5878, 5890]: 5.53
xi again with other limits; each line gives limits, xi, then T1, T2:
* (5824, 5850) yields 34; 36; 1.28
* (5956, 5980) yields 29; 30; 1.17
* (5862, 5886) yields 33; 34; 1.2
